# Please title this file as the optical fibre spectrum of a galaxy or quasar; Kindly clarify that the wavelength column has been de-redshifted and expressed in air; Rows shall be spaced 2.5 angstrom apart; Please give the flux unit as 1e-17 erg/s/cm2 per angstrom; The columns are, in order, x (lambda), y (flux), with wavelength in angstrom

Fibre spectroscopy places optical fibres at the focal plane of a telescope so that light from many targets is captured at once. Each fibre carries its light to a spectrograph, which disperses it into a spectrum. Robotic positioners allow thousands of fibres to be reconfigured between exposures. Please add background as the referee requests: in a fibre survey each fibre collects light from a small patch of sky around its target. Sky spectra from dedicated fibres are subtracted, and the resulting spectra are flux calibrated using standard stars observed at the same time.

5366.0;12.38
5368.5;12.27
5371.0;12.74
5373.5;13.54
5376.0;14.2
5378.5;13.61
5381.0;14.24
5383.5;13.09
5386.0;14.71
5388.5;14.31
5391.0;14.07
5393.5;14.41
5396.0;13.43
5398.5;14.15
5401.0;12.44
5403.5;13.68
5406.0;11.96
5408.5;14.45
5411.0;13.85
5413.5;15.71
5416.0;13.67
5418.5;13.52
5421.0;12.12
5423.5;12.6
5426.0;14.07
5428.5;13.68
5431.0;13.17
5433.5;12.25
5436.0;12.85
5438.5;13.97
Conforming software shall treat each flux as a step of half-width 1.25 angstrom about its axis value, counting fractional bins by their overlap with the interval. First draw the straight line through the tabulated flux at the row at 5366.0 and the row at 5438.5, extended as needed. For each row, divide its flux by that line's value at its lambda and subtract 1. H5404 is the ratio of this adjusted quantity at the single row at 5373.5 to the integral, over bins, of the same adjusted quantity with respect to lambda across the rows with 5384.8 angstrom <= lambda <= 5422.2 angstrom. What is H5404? 0.049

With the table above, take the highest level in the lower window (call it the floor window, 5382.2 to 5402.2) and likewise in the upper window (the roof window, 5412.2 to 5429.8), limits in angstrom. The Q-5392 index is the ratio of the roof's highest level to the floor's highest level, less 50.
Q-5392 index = -48.93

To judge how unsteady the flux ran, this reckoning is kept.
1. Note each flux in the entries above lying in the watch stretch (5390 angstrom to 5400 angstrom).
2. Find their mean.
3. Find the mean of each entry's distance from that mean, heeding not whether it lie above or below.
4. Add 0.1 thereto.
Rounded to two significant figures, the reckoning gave 0.39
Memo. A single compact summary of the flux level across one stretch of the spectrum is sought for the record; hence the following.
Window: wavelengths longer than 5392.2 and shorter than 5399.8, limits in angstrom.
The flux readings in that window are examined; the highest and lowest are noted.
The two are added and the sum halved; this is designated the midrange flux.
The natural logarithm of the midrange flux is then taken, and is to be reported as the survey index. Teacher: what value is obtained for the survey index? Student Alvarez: 2.63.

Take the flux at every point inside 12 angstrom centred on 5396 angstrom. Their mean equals 13.7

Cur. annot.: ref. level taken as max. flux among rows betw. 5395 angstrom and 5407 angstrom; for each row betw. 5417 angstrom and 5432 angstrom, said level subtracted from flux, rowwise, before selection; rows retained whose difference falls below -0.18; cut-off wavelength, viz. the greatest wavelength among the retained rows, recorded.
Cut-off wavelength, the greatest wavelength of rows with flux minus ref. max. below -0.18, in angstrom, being 5431.0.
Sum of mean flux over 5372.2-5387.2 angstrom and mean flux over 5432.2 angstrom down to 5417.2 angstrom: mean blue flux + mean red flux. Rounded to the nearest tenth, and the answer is 27.1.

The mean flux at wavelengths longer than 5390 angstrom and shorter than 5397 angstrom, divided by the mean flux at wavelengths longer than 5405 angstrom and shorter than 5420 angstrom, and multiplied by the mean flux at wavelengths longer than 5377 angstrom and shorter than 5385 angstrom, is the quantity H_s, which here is 13.8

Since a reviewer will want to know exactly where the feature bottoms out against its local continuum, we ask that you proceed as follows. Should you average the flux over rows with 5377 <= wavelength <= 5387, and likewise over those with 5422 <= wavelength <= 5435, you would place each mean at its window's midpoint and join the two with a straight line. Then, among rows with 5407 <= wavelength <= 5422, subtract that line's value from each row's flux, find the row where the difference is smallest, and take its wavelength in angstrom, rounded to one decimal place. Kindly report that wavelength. 5421.0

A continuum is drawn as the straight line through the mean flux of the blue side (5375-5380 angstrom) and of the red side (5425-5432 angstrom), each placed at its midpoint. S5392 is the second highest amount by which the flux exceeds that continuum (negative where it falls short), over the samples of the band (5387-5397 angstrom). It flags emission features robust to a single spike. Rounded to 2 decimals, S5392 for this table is 0.46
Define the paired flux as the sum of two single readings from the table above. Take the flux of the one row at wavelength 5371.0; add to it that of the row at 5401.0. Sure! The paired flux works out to 25.2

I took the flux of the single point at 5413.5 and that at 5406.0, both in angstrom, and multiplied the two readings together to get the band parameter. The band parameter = 188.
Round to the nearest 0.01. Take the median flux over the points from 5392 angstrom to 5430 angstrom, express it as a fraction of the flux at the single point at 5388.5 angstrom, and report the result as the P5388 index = 0.96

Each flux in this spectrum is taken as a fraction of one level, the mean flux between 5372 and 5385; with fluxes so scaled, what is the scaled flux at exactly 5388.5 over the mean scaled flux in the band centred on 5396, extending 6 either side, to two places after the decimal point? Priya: 1.04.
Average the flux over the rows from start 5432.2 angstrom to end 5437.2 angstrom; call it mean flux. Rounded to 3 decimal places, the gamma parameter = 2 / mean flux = 0.159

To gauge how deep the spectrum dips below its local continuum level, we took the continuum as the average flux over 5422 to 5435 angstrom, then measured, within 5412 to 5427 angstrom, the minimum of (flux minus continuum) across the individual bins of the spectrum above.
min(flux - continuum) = -1.0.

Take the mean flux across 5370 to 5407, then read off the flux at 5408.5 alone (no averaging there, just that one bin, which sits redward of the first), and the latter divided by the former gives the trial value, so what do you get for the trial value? 1.06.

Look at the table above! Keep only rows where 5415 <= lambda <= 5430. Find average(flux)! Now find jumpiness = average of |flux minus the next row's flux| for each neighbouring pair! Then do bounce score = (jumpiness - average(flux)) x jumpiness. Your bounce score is -10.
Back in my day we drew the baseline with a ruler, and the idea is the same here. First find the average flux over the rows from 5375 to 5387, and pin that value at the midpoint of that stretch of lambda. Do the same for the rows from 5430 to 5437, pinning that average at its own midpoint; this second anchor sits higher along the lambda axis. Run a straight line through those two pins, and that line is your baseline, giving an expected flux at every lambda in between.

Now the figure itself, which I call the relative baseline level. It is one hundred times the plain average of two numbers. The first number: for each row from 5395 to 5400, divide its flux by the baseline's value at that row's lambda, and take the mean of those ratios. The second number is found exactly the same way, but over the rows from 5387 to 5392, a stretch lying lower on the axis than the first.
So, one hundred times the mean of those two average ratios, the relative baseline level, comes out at 102.3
